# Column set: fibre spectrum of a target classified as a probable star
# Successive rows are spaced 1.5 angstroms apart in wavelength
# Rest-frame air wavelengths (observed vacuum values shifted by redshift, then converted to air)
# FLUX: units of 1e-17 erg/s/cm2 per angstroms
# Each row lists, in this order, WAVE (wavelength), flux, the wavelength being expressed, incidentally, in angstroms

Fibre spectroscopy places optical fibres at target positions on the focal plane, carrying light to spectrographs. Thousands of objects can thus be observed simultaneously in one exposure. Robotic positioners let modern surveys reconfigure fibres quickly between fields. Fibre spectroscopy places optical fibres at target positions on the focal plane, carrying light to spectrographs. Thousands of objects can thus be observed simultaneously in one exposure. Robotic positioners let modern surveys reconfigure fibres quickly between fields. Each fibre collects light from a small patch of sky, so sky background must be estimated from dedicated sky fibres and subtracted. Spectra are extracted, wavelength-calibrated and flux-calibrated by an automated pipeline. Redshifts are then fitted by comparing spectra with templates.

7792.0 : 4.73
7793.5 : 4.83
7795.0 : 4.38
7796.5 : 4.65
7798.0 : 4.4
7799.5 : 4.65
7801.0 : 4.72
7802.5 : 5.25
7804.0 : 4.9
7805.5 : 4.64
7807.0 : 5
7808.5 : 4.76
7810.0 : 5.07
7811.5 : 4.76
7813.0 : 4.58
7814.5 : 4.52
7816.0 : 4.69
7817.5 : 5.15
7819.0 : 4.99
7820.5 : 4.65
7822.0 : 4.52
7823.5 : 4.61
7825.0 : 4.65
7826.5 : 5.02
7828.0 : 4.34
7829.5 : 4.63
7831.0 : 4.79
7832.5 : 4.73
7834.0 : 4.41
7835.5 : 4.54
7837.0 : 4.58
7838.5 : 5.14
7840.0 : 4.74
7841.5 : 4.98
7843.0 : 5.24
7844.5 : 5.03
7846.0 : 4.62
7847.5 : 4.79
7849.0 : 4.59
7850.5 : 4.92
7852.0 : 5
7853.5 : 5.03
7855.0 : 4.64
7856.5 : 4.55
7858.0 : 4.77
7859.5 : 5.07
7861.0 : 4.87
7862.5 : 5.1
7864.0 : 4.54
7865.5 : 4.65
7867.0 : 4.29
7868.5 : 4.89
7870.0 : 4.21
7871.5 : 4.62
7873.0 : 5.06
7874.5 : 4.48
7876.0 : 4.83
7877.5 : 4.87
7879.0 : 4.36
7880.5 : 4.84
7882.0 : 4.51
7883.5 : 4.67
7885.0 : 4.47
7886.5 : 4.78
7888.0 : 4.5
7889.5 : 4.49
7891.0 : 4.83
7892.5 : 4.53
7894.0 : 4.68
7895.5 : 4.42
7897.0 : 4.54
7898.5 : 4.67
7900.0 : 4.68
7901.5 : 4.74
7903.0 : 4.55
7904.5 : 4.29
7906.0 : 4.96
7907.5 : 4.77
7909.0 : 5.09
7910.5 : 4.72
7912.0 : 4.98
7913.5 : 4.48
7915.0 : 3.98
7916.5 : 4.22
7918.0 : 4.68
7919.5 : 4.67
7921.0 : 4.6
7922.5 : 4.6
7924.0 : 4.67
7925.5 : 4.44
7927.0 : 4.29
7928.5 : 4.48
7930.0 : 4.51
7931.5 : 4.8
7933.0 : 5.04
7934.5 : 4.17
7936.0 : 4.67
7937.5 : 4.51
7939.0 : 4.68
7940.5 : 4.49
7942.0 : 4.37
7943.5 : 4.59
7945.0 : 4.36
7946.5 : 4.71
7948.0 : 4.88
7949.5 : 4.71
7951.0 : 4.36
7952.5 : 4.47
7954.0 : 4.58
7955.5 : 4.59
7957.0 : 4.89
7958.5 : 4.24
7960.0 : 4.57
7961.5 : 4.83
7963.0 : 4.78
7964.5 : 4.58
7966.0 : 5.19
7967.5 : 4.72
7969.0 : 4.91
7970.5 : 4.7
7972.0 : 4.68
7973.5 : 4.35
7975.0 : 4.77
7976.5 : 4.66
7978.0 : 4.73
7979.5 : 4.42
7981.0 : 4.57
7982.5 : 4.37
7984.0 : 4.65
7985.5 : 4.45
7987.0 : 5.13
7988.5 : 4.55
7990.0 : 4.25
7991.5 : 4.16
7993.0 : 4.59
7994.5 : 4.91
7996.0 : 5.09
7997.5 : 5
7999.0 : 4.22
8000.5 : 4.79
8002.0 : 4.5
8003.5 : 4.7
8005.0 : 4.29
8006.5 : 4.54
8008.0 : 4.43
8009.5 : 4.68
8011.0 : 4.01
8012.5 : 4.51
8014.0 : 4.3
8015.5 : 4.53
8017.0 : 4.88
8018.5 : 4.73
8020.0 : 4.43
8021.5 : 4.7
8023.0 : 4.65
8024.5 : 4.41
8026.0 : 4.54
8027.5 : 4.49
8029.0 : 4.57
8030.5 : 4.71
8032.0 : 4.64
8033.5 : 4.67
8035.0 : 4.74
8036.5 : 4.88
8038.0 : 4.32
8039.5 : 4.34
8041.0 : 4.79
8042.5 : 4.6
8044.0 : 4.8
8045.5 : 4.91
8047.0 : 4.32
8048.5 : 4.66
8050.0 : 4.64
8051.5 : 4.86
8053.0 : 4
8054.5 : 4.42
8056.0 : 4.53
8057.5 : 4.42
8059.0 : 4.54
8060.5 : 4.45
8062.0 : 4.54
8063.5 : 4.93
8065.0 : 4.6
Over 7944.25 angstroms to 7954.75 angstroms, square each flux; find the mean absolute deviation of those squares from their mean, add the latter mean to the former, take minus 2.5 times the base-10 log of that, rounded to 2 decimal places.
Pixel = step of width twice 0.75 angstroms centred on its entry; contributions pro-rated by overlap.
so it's -3.38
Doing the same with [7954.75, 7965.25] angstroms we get -3.41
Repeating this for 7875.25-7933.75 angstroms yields -3.41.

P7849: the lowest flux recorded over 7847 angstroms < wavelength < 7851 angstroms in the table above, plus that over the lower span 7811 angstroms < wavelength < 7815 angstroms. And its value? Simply 9.1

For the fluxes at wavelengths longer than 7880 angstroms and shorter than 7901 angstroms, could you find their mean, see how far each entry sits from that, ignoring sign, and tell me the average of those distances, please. 0.121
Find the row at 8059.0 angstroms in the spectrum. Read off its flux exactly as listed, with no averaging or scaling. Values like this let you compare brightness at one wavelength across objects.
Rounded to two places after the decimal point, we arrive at 4.54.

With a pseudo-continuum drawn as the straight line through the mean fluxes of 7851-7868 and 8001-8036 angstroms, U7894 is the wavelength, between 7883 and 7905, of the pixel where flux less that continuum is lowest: 7904.5 angstroms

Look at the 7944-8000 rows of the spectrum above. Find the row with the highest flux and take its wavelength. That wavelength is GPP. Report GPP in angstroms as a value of 7966.0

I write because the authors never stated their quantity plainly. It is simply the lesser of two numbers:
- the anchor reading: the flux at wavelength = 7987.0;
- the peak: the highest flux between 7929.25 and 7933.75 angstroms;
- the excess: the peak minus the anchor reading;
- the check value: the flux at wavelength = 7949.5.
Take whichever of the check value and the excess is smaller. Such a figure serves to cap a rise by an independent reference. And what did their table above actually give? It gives -0.09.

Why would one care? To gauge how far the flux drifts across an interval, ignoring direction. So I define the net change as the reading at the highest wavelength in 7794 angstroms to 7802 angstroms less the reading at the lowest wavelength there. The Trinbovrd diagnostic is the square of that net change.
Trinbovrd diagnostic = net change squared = 0.12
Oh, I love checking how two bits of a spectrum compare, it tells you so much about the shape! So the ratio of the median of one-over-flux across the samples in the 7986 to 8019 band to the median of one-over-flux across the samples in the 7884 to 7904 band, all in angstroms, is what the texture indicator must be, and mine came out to 1.00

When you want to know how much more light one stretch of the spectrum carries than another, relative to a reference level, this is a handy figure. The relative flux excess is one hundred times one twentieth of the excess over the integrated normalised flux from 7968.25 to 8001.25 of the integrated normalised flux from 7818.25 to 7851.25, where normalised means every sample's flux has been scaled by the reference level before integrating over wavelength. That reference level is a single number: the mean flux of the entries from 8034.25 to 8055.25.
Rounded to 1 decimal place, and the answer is 4.2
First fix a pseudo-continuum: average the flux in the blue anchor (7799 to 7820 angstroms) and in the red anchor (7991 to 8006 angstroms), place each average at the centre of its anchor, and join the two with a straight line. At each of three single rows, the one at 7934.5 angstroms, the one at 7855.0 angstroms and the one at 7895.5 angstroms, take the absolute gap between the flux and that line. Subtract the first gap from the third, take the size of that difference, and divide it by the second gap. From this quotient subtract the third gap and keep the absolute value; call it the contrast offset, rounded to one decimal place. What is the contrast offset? 1.1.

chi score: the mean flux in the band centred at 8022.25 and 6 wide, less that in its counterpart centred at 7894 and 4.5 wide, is 0.004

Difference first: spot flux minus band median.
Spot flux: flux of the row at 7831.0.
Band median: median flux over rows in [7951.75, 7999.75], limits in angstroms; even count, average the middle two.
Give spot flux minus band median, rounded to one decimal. 0.2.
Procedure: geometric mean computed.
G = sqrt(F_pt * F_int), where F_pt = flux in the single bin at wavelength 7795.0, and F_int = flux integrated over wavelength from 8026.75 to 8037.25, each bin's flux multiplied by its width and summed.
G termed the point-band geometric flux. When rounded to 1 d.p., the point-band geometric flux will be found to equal 14.7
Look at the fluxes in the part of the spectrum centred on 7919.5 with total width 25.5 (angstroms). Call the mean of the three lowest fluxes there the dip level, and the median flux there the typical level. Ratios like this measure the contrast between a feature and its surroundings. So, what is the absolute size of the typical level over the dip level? 1.10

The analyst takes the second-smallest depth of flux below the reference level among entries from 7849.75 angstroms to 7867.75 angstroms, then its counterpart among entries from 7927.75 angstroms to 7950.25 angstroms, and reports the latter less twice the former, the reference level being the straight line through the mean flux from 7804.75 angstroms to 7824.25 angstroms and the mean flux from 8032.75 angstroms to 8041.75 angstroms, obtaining 0.47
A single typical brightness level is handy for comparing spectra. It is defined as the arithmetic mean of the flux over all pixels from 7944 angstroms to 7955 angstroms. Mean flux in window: 4.58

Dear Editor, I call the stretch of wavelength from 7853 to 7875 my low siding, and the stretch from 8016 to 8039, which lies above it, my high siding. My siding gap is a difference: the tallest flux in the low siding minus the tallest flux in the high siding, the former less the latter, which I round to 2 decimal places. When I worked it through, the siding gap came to 0.22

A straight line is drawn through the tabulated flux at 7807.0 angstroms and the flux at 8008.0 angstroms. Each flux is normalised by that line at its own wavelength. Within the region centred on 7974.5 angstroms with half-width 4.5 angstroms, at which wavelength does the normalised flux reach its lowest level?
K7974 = 7973.5 angstroms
